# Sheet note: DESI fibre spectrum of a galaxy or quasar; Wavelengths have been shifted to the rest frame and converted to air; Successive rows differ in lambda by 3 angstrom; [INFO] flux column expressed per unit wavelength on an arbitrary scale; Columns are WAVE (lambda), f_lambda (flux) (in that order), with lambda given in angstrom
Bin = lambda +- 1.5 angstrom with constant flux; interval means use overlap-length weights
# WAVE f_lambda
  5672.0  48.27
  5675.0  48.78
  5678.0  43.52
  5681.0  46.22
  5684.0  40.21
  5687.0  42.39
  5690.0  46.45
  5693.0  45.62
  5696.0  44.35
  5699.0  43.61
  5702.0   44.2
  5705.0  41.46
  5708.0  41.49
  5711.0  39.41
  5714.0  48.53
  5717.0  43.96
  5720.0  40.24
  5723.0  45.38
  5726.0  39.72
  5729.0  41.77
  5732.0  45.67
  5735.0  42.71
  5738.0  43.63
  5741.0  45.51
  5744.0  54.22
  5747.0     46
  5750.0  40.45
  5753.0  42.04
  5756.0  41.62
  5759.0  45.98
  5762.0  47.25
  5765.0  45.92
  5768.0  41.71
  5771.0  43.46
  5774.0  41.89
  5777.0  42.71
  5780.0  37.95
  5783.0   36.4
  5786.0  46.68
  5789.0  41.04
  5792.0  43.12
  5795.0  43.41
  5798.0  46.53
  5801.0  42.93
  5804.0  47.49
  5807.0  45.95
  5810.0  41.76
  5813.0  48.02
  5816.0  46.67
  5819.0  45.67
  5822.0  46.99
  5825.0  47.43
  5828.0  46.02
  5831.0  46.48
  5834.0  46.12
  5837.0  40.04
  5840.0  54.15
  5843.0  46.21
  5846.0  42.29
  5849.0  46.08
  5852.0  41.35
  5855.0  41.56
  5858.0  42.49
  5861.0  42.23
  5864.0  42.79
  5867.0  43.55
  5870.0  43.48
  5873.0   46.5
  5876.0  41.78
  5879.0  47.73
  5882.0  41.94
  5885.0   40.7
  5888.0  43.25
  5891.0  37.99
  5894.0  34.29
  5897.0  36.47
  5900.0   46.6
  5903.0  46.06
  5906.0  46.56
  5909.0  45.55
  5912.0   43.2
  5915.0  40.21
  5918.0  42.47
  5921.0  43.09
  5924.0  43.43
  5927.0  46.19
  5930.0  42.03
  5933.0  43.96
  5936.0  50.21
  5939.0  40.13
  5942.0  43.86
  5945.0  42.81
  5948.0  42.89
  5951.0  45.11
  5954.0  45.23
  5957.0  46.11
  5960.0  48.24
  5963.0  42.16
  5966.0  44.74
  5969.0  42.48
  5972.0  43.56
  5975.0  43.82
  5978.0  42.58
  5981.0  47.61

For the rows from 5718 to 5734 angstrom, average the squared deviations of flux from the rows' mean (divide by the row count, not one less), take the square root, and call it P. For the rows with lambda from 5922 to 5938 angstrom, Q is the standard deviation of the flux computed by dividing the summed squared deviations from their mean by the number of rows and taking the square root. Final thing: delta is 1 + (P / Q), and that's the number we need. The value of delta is 1.9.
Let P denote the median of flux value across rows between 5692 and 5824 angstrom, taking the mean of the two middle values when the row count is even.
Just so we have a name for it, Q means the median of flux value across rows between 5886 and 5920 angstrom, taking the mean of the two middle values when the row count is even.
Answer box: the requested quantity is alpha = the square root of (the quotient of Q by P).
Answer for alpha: 1.00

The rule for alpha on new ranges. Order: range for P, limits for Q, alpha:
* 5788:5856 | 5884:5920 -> 0.96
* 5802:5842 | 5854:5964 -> 0.96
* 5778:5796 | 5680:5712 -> 1.02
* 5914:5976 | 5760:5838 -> 1.03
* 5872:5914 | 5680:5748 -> 1.01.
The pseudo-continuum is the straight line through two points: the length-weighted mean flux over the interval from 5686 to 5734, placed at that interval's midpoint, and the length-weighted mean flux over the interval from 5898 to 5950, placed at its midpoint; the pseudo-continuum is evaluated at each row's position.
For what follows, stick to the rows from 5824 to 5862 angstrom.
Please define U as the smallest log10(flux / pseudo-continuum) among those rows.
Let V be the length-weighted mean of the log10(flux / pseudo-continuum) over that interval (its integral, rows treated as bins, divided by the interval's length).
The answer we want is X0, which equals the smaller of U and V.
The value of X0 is -0.039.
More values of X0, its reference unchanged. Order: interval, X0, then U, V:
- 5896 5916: -0.081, -0.081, -0.0032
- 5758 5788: -0.078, -0.078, -0.0081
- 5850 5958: -0.108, -0.108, -0.0090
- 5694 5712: -0.042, -0.042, -0.0083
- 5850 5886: -0.033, -0.033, -0.0081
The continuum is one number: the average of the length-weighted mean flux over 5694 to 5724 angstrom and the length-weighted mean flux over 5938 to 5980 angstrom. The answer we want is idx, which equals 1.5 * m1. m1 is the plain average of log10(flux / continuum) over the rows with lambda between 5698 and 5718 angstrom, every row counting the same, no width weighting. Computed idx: -0.007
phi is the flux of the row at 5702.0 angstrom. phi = 44.2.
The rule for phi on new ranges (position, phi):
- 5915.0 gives 40.21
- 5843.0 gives 46.21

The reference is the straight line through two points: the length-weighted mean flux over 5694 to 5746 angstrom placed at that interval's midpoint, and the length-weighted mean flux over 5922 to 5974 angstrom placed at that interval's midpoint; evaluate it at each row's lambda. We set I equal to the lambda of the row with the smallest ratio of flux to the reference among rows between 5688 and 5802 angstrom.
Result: 5783.0 angstrom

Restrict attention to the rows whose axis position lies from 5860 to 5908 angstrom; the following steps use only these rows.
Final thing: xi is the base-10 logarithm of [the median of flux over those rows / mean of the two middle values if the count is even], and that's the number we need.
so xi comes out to 1.63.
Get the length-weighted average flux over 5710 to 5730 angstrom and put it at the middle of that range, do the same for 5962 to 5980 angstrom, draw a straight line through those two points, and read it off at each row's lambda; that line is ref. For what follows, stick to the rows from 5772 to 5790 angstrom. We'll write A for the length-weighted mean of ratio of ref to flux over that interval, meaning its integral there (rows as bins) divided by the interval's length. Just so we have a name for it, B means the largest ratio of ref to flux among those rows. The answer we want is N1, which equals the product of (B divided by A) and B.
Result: 1.33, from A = 1.05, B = 1.180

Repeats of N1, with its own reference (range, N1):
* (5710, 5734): 1.18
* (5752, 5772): 1.09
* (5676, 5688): 1.14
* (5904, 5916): 1.18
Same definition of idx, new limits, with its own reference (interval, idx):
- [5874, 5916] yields -0.022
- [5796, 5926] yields 0.004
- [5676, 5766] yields 0.004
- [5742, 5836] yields 0.012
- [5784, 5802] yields 0.005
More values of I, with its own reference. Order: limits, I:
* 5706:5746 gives 5711.0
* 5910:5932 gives 5915.0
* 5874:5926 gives 5894.0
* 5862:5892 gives 5891.0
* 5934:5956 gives 5939.0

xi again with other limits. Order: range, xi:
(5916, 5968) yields 1.64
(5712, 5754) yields 1.64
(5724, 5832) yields 1.65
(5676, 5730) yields 1.64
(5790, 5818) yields 1.66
